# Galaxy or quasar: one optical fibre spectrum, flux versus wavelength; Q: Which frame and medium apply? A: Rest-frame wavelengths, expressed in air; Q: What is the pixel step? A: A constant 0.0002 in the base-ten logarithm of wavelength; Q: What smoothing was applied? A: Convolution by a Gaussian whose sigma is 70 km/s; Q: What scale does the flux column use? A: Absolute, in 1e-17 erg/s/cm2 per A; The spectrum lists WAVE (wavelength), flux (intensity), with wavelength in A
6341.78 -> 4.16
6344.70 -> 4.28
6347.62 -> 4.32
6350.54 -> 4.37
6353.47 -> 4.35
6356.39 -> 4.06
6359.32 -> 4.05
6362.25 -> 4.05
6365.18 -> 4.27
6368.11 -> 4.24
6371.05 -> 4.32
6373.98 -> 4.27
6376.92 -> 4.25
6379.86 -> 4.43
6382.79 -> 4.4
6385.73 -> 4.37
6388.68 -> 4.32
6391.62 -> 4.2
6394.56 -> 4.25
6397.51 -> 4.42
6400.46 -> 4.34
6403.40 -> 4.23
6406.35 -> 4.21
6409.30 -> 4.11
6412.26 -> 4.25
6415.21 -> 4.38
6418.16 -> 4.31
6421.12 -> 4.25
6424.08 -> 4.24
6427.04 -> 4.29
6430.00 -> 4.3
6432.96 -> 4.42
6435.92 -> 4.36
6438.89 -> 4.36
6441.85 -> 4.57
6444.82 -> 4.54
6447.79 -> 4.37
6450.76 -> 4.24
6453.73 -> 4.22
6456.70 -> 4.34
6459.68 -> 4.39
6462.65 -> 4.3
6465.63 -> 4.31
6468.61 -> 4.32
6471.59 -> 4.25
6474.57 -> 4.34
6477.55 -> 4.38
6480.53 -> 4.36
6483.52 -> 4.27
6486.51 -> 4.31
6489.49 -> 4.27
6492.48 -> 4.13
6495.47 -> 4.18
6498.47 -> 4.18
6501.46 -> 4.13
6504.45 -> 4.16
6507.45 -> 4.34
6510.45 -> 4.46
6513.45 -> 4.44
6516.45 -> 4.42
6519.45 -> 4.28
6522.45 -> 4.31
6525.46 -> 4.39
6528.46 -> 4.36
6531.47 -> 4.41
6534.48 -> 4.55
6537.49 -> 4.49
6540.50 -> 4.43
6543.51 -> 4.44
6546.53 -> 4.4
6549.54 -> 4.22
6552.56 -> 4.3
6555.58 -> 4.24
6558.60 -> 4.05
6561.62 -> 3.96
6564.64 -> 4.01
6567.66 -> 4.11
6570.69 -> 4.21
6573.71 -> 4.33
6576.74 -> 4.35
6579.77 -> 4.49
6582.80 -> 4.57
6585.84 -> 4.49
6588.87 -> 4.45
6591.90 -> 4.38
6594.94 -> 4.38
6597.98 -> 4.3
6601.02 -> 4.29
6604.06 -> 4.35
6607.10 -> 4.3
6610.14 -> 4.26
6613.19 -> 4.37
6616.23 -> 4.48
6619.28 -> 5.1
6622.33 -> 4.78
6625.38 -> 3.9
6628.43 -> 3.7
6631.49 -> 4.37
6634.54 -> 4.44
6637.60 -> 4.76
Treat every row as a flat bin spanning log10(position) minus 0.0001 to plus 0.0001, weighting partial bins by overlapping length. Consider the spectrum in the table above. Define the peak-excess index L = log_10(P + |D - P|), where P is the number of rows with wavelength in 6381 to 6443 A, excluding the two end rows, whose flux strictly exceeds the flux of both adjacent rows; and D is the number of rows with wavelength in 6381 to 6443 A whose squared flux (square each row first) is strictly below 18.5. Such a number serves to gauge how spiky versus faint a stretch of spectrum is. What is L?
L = 1.00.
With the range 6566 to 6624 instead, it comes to 0.78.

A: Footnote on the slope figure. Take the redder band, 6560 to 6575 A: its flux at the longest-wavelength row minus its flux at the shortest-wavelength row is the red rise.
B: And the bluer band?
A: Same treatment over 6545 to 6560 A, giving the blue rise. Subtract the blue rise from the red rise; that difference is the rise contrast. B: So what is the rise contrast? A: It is 0.72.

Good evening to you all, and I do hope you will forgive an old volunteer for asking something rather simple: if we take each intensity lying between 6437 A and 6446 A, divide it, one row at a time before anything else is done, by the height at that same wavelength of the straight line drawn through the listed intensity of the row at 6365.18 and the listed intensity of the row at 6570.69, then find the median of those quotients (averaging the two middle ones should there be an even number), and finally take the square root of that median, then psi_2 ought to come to 1.03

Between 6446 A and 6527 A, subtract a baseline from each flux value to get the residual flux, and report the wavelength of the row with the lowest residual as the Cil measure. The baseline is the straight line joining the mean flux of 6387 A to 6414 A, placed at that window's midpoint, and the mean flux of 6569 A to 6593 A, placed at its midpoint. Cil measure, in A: 6501.46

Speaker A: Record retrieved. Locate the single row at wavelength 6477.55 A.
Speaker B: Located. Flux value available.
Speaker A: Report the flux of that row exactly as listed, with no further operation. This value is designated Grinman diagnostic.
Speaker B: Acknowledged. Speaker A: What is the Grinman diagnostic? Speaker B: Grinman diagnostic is 4.38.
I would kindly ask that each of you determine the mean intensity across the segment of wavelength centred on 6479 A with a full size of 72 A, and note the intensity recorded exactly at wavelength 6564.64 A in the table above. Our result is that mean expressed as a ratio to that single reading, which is 1.07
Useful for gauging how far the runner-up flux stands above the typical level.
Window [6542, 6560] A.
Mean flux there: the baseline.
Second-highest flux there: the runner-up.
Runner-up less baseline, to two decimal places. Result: 0.12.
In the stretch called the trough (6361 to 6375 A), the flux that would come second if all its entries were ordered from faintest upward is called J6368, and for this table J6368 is 4.24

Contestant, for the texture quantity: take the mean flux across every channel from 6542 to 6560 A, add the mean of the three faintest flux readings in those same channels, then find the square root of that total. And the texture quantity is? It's 2.91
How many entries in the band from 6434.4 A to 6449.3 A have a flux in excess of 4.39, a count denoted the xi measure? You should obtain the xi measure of 2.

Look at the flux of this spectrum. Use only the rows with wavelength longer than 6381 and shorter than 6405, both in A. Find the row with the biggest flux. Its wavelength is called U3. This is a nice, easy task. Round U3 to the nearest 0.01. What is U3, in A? 6397.51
